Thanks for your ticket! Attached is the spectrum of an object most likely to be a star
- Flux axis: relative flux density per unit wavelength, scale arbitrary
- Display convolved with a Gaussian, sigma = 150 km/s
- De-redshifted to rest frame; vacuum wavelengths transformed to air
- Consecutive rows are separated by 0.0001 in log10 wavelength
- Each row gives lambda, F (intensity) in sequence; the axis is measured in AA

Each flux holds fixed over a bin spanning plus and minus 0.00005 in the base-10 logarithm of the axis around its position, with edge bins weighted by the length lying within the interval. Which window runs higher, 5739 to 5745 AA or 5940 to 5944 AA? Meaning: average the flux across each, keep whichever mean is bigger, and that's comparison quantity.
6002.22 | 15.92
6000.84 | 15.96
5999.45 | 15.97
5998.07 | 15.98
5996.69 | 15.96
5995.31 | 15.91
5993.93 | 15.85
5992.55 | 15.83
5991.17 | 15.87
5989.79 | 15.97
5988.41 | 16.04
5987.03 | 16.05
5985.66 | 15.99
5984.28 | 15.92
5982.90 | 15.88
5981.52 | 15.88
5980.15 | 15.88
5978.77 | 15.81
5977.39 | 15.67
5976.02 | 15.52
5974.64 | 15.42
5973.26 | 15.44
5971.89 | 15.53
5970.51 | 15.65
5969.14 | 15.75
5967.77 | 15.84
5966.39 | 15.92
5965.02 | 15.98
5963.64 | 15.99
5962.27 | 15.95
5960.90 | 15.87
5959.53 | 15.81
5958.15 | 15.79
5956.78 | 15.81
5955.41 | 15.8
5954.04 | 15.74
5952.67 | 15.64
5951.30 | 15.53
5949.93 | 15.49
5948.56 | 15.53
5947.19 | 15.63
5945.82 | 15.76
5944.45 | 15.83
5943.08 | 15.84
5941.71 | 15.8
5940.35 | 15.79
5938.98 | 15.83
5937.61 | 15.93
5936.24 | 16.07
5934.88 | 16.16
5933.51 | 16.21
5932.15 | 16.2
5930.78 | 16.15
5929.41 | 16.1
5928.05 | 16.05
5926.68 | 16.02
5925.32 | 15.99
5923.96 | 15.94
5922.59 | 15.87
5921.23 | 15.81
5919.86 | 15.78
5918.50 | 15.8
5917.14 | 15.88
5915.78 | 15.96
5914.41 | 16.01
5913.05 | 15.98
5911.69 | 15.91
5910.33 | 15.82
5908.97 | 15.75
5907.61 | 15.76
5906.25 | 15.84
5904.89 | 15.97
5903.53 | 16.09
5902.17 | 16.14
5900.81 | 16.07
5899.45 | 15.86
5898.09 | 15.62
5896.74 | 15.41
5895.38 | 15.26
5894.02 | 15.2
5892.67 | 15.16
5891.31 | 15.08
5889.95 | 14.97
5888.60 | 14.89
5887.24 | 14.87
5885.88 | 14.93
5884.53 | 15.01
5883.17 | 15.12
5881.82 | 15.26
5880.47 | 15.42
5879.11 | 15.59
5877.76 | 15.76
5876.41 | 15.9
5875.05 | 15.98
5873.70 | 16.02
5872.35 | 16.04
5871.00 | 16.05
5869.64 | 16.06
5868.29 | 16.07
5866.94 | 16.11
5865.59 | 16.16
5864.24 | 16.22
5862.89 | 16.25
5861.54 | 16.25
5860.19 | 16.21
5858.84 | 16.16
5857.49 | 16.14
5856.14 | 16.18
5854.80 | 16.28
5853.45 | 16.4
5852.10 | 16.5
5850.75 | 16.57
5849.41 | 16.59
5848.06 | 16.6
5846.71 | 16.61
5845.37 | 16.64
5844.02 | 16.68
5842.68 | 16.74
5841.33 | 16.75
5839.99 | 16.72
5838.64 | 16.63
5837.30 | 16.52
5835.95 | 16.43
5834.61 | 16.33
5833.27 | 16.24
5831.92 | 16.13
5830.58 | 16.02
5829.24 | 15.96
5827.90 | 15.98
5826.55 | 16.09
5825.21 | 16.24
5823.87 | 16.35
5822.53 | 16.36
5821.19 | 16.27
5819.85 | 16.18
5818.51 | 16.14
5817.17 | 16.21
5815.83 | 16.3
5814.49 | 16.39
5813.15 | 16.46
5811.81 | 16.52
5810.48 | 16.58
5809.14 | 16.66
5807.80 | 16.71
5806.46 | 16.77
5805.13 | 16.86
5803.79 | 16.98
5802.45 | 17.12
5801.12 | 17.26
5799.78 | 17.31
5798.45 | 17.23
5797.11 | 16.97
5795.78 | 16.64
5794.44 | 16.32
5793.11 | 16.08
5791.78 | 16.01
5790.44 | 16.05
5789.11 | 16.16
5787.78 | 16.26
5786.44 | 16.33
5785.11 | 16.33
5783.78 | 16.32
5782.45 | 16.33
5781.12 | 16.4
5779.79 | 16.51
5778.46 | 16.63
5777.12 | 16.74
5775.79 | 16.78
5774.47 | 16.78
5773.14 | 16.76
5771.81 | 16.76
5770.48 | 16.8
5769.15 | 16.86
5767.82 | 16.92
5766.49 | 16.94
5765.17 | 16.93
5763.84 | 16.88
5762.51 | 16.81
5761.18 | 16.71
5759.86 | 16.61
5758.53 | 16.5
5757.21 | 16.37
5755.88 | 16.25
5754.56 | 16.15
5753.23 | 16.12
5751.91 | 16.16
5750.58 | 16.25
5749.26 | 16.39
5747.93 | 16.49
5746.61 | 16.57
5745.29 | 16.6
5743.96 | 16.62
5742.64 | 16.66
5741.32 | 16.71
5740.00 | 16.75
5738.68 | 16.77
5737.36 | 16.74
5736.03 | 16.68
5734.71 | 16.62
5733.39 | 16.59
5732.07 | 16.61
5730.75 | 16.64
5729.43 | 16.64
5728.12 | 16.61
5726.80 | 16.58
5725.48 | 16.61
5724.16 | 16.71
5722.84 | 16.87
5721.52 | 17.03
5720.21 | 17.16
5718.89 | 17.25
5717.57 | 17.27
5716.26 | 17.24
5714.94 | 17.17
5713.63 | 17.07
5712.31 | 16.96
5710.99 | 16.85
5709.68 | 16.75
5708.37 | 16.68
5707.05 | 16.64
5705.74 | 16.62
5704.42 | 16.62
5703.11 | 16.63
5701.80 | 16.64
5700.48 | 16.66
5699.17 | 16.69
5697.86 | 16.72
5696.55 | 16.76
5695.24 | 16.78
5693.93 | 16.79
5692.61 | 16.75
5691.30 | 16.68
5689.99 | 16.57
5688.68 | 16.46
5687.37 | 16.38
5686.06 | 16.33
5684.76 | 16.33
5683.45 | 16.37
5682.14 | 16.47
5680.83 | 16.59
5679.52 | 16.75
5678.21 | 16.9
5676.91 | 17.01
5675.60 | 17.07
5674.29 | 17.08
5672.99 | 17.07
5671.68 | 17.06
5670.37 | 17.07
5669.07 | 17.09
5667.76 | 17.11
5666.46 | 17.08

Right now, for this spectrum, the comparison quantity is 16.7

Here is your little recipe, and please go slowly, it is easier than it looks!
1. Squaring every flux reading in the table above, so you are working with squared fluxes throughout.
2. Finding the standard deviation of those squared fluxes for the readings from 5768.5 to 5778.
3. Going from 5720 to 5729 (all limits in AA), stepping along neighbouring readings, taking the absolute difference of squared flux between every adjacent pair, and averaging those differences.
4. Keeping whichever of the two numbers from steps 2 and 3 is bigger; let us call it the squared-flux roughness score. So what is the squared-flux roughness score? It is 3.4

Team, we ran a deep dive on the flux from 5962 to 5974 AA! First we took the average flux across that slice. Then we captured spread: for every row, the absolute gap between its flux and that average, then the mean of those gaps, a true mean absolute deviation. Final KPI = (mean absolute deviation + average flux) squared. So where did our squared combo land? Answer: 254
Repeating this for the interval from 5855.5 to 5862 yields 263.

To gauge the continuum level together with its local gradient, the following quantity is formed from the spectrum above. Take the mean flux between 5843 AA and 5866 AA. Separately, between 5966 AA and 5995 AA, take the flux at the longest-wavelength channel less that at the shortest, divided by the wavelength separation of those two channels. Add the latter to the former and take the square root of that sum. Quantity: 4.05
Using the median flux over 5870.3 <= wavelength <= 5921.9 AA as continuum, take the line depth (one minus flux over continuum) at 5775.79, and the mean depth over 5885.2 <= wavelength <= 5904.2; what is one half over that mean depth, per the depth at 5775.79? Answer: -320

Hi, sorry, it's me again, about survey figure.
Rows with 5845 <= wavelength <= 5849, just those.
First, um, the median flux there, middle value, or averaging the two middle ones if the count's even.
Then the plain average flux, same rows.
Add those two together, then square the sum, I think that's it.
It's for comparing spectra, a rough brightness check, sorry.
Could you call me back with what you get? 1104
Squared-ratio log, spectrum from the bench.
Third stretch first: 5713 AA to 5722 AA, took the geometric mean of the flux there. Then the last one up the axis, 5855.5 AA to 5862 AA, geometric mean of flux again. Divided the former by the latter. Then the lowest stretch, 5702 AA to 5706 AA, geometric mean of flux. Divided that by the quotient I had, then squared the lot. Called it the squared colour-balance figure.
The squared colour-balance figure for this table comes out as 246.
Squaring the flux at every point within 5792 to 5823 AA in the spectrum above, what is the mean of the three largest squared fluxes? 298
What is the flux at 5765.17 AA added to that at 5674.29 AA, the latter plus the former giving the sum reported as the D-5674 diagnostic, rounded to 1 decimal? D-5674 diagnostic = 34.0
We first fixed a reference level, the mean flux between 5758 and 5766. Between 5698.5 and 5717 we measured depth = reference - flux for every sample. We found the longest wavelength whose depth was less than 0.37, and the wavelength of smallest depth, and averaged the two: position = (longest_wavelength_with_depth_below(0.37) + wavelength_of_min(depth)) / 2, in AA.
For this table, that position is 5716.3 AA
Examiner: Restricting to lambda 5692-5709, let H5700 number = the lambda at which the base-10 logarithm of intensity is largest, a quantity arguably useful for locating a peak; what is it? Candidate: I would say 5693.93 AA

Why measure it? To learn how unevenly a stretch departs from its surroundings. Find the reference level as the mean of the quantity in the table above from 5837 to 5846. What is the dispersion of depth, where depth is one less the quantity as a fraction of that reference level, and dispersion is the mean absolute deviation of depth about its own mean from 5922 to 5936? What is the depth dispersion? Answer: 0.0057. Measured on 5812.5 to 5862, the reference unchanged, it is 0.0114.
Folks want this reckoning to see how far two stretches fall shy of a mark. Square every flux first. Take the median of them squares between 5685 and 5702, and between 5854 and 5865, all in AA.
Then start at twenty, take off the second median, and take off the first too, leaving -521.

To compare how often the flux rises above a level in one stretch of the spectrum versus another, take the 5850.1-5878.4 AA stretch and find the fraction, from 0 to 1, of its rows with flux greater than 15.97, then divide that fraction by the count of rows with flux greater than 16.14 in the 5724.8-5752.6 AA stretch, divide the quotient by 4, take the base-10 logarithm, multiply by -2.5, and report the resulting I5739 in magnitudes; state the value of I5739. 4.92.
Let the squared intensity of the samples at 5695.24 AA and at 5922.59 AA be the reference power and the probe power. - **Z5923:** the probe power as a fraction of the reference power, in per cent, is 89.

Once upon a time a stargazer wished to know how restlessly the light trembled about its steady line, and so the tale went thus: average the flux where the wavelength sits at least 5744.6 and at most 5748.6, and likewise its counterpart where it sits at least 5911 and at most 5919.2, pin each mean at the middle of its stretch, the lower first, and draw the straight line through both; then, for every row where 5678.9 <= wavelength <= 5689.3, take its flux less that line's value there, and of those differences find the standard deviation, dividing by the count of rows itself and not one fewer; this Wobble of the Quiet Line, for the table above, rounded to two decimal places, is 0.13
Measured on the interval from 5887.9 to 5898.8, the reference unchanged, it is 0.23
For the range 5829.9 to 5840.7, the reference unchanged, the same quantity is 0.24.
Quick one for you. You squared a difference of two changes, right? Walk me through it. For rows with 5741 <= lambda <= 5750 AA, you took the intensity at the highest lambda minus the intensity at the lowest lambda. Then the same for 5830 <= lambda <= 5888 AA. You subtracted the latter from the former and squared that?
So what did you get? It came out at 0.69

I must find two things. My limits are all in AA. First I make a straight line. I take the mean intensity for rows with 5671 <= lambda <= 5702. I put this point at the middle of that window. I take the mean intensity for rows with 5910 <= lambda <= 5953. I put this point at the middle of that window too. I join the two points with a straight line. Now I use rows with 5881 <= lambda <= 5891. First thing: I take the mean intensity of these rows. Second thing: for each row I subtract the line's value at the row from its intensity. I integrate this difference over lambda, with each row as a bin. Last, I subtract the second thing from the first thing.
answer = 25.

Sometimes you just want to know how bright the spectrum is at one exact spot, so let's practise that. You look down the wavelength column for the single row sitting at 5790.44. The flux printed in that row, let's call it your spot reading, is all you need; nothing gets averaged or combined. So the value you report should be 16.05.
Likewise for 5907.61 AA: 15.76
